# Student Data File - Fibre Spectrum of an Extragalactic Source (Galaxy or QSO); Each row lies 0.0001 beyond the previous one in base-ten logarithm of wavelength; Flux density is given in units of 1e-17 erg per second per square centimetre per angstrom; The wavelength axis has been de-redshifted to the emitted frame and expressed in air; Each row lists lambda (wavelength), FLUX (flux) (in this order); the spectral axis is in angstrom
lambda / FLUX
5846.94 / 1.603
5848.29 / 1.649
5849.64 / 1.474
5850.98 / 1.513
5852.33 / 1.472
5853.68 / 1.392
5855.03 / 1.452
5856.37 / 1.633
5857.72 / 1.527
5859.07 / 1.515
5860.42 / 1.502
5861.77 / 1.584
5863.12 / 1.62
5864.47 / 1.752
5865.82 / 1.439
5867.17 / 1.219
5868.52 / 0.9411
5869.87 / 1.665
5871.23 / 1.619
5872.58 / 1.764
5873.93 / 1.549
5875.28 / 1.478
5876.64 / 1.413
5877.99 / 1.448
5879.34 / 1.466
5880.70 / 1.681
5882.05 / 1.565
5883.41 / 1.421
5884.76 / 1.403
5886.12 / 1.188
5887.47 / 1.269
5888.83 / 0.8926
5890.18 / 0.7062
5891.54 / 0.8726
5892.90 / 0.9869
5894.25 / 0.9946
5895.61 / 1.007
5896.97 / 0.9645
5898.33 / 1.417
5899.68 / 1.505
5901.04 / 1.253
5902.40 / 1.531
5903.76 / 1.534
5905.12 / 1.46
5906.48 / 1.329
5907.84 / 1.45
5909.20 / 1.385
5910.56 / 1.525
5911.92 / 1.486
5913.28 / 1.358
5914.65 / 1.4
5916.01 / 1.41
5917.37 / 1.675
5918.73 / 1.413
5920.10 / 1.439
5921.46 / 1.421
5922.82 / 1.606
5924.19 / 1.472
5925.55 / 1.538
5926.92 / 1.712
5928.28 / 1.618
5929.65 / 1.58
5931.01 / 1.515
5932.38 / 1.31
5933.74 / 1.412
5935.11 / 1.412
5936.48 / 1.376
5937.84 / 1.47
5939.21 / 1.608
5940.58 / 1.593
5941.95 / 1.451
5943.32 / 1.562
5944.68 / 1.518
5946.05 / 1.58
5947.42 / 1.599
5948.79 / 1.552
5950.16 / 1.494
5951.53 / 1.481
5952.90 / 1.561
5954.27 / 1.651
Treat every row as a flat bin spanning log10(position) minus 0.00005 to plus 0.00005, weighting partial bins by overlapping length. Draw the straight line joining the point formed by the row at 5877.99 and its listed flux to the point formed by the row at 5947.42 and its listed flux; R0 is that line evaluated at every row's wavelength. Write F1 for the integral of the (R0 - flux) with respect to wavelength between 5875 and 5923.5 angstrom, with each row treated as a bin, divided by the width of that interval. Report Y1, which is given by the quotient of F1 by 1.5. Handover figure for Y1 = 0.10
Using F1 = 0.15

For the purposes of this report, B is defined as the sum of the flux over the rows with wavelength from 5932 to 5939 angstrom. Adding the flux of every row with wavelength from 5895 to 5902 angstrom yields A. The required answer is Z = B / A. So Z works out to 1.1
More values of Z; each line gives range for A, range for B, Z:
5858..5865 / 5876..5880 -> 0.5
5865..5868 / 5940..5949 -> 4.1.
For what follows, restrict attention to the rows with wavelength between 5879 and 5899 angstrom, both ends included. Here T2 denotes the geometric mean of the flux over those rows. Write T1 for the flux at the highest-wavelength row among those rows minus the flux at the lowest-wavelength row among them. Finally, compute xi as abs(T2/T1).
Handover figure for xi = 24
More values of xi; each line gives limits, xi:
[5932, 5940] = 5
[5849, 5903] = 24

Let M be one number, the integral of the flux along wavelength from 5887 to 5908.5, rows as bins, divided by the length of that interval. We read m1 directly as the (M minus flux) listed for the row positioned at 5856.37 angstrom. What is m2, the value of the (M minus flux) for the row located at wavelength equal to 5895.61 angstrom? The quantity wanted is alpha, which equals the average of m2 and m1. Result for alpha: -0.12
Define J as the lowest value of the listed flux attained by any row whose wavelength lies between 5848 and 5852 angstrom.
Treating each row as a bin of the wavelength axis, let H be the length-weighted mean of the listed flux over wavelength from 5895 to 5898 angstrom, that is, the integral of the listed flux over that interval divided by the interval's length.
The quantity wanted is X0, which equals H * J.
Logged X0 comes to 1.52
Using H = 1.0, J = 1.474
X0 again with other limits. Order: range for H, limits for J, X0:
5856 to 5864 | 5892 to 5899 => 1.51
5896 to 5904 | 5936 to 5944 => 1.85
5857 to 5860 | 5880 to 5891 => 1.07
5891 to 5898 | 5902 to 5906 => 1.44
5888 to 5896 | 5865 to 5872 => 0.86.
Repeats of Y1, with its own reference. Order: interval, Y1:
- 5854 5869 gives -0.04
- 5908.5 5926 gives 0.04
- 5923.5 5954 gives 0.04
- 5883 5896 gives 0.27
